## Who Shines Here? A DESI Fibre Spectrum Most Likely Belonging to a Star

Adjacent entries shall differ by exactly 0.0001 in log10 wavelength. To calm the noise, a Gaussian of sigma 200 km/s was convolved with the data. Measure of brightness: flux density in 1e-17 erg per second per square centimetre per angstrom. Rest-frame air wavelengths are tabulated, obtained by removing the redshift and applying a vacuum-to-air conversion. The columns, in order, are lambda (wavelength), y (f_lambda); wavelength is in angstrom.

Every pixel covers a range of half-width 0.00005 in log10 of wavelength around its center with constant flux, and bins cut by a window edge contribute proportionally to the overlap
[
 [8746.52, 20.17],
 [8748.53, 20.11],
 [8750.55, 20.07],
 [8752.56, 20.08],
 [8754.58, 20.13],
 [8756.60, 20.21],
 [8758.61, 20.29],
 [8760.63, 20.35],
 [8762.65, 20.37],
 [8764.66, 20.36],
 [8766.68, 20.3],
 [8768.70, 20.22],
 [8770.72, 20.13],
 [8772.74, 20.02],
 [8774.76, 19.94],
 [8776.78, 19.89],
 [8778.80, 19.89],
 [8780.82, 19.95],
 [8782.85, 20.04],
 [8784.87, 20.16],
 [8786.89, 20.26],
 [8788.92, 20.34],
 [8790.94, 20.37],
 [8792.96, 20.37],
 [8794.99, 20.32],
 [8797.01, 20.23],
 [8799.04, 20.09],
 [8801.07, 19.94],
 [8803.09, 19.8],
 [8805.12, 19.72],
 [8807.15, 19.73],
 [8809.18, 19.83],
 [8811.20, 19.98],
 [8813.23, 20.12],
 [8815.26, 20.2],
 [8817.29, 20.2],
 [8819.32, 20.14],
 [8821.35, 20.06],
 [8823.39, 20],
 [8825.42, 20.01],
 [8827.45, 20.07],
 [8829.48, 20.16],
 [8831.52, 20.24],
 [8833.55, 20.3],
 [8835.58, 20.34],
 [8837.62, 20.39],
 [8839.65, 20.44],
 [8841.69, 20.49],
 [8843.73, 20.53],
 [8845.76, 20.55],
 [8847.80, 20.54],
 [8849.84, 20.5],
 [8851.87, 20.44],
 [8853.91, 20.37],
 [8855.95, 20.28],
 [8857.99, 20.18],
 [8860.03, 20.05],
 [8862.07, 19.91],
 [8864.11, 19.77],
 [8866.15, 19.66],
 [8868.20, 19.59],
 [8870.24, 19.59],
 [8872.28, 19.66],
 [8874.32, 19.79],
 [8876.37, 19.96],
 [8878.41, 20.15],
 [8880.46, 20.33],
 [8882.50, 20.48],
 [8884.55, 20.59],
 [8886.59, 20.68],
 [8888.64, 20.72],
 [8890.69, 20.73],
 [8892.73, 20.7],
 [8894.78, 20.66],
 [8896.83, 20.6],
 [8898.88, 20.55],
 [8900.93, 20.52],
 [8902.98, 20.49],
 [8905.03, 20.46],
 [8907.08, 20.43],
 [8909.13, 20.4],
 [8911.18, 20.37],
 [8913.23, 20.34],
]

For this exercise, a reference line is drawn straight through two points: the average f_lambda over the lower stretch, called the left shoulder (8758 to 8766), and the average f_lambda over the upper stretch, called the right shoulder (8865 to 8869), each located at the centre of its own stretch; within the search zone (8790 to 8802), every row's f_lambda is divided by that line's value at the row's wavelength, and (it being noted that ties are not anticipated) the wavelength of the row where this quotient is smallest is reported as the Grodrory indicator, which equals 8801.07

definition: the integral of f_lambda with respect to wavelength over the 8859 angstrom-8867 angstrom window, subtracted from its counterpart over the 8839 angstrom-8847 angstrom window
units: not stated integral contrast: 5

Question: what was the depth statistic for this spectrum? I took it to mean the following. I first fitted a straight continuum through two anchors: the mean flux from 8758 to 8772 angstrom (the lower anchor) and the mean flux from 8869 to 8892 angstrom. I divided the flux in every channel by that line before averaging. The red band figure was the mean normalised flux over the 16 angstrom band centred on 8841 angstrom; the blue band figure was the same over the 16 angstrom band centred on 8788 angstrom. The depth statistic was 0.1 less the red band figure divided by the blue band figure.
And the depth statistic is -0.912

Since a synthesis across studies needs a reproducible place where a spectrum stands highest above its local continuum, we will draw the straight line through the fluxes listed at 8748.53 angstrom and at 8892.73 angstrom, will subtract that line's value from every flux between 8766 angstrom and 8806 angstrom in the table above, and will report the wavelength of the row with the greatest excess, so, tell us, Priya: 8766.68 angstrom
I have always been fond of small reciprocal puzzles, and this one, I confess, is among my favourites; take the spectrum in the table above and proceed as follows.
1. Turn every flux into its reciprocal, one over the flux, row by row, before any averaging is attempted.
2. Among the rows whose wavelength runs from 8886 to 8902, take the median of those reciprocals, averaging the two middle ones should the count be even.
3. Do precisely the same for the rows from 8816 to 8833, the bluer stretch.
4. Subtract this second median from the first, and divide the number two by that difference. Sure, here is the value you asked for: -1471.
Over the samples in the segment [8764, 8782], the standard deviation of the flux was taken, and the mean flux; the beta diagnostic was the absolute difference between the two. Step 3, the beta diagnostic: 19.9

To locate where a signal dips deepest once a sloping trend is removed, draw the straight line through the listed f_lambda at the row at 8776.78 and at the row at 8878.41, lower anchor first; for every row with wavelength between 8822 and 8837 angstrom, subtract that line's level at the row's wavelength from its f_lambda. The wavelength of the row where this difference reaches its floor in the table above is 8823.39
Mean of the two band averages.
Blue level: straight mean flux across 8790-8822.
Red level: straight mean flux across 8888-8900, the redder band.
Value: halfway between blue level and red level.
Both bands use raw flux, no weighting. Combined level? 20.4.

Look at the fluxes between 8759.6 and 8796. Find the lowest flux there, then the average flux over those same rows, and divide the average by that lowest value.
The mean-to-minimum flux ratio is 1.01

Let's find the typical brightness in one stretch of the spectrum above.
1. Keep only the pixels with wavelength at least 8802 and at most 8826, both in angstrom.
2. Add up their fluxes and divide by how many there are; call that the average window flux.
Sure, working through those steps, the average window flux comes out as 20.0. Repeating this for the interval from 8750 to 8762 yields 20.2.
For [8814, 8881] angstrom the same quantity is 20.1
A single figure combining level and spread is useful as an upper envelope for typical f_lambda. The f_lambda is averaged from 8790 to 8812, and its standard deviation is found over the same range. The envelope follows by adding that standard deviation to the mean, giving 20.3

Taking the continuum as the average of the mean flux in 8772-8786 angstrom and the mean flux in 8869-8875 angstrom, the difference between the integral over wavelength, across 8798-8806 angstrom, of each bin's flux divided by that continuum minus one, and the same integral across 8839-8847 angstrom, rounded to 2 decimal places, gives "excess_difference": -0.25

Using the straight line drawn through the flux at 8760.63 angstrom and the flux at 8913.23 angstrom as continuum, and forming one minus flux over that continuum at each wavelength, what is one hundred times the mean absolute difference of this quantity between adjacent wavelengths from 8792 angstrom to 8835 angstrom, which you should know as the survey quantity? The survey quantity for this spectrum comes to 0.40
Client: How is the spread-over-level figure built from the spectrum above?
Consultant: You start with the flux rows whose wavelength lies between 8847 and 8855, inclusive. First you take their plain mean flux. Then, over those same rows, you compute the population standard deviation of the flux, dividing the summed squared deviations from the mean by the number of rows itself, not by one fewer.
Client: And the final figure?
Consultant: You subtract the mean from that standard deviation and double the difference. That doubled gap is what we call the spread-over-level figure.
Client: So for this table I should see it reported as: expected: -40.8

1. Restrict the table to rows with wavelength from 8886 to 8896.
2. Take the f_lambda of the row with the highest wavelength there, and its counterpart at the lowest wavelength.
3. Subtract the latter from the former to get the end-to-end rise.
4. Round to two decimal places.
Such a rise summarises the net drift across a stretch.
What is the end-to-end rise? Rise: -0.02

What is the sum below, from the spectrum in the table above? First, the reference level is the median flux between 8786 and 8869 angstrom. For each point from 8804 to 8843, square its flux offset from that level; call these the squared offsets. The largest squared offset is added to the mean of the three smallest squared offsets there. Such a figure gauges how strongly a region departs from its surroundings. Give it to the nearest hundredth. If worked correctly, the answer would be 0.23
